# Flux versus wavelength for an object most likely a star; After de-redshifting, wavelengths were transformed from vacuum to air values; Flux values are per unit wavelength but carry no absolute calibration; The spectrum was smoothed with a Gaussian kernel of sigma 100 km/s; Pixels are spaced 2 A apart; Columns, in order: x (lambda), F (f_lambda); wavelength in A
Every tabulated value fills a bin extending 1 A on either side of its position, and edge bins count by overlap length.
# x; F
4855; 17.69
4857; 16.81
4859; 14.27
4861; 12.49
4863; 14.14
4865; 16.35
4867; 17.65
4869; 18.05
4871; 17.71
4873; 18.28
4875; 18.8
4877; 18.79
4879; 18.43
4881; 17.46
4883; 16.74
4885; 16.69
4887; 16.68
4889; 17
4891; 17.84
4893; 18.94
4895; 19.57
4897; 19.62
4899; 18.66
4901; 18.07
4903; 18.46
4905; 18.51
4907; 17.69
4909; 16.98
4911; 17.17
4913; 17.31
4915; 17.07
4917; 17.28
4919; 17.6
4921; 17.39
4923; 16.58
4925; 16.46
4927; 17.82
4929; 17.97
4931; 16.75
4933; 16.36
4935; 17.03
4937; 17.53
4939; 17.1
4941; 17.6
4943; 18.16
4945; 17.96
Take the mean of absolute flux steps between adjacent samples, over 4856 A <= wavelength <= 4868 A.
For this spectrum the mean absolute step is 1.9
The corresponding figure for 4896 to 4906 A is 0.5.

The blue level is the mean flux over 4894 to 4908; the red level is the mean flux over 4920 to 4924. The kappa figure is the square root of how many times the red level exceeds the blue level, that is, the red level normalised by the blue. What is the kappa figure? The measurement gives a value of 0.95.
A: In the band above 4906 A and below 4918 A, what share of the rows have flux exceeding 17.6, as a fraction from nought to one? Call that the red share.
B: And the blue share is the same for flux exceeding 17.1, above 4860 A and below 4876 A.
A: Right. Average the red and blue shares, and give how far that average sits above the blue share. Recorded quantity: -0.23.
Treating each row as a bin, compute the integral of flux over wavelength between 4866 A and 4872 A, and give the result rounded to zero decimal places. 107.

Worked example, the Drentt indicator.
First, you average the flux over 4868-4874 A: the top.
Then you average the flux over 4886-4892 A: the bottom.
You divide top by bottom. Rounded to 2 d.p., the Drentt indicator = 1.05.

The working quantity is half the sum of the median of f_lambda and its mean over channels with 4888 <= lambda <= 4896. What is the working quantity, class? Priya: 18.4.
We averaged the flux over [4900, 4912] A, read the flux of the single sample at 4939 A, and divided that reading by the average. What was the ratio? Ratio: 0.960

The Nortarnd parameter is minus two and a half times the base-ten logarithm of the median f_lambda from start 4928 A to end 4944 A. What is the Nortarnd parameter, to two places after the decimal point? -3.10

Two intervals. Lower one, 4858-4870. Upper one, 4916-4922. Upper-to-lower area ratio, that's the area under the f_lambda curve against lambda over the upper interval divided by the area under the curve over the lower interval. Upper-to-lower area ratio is 0.56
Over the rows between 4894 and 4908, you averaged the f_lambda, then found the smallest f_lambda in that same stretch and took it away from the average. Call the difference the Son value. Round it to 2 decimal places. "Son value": 0.96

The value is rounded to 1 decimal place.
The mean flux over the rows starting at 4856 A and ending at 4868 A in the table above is 15.3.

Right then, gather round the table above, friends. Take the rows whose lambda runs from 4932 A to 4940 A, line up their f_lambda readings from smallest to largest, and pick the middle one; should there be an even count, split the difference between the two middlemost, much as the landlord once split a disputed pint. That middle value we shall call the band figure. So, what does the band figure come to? 17.1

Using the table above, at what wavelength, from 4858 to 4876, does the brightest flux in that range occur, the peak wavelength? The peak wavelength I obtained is 4875 A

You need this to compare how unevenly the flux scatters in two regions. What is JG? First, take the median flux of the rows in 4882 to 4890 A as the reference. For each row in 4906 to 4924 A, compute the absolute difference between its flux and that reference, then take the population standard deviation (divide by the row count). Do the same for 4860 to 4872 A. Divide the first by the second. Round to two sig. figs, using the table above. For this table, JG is 0.20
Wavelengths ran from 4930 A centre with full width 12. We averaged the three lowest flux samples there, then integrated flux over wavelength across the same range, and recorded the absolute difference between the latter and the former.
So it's 188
